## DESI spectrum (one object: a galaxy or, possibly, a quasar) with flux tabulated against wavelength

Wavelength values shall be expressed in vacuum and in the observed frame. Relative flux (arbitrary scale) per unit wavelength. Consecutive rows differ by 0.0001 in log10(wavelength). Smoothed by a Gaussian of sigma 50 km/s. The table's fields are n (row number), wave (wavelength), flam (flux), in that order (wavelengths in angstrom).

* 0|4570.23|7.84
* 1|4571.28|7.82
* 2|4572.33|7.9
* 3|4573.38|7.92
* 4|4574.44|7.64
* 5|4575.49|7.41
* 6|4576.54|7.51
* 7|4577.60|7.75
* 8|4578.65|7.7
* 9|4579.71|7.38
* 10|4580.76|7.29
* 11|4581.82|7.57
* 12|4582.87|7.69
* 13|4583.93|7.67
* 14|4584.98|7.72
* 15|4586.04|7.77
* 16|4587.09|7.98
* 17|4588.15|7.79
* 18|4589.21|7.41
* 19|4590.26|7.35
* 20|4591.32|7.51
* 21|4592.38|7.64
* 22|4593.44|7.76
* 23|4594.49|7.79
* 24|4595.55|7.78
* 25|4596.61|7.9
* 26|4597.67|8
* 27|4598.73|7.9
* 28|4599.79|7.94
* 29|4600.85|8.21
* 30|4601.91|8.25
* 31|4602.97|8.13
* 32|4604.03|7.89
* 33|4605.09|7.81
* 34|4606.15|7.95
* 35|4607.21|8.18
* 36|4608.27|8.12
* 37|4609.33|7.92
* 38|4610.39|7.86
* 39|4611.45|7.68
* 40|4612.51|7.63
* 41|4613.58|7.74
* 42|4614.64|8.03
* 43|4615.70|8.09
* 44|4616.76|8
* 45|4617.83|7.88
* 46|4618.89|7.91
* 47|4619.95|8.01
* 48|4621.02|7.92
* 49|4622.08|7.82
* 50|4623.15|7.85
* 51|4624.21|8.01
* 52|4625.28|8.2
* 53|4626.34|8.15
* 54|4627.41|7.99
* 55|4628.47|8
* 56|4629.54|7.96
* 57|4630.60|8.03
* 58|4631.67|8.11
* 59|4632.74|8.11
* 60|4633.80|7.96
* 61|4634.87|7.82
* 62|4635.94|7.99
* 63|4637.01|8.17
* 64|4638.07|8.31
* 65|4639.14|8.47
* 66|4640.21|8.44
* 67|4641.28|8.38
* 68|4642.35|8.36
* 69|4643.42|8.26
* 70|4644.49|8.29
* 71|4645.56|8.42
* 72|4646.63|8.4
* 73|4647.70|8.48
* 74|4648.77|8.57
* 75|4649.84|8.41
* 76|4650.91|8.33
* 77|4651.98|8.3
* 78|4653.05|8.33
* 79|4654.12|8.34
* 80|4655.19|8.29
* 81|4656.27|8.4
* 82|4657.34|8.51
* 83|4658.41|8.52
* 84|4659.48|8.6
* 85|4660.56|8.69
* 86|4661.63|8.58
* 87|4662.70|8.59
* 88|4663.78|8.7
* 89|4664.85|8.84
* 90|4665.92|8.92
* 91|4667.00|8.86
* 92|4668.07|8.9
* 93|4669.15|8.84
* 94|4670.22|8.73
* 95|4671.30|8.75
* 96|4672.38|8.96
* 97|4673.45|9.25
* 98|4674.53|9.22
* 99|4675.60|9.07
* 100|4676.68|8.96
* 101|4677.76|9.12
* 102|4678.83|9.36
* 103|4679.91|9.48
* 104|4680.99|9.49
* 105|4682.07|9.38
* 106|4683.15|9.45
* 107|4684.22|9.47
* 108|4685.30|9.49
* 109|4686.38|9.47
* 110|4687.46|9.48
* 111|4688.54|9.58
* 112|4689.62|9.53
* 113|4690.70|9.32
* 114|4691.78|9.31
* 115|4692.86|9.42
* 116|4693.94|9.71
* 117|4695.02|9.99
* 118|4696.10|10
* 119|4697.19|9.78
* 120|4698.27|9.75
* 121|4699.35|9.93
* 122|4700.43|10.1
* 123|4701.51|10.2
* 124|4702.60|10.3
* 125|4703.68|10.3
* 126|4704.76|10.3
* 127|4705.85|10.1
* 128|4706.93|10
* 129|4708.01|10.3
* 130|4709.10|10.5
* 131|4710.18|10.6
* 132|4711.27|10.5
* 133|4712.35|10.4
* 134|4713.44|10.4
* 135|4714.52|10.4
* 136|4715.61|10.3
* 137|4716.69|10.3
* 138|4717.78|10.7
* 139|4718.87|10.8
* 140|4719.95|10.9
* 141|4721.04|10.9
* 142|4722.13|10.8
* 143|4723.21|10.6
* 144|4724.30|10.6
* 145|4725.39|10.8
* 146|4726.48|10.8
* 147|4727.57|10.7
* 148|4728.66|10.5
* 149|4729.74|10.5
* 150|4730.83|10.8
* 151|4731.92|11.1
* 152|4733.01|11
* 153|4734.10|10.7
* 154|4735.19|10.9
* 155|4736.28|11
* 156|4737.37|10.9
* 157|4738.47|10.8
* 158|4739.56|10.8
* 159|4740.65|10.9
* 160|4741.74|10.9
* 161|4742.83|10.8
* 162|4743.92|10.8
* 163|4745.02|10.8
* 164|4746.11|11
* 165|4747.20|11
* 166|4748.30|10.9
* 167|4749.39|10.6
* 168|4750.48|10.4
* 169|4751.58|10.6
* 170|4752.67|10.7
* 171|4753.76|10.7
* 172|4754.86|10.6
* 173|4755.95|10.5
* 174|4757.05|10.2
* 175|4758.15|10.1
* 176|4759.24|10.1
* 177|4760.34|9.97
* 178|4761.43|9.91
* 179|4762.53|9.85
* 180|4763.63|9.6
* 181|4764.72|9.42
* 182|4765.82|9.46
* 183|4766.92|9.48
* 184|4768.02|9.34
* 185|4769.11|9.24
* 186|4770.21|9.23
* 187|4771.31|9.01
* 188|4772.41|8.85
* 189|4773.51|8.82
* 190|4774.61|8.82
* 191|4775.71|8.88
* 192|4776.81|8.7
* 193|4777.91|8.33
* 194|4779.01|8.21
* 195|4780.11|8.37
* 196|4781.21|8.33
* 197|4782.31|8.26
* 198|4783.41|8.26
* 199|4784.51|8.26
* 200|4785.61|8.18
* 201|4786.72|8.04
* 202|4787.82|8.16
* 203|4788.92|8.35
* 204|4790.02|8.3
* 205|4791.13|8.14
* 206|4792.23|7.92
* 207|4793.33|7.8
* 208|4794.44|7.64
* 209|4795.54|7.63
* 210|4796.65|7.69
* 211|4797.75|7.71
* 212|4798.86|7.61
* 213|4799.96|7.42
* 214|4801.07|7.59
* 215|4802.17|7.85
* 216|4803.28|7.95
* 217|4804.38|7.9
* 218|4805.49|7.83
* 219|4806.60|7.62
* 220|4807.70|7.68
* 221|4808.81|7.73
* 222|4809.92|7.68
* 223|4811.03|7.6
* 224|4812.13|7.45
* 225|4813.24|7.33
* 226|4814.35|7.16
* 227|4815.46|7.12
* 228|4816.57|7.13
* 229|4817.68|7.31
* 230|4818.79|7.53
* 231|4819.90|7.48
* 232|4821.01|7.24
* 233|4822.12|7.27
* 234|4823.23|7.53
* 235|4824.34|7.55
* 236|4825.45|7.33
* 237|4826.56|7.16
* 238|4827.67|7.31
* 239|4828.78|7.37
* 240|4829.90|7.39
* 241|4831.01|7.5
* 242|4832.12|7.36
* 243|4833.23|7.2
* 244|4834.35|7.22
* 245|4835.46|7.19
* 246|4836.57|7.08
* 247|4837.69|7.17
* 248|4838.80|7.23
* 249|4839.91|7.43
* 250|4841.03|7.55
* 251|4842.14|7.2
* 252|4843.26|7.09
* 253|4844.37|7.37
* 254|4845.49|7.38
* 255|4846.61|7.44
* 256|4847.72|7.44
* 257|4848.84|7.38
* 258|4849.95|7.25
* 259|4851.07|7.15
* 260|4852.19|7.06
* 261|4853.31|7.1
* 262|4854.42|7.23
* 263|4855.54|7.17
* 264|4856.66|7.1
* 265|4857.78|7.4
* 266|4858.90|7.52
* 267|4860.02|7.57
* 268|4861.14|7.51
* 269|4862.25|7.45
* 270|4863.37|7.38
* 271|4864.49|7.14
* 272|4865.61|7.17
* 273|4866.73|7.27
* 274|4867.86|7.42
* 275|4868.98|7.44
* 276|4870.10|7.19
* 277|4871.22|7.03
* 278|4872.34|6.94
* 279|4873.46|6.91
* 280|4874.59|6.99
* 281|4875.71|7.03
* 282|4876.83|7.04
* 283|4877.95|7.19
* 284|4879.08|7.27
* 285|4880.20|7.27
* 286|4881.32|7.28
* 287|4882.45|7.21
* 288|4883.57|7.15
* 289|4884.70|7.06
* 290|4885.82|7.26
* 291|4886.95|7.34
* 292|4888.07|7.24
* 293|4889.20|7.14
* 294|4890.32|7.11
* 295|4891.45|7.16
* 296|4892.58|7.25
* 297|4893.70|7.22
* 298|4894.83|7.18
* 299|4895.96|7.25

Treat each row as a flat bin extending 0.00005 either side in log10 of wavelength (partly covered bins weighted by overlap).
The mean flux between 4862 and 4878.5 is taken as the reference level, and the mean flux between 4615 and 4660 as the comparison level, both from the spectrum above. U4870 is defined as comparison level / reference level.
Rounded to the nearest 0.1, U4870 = 1.1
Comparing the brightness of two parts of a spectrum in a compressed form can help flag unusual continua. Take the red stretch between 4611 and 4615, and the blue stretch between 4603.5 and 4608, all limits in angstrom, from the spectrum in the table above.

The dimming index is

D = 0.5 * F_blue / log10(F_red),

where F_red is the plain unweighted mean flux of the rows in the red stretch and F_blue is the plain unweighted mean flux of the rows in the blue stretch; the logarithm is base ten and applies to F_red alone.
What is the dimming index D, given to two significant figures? 4.5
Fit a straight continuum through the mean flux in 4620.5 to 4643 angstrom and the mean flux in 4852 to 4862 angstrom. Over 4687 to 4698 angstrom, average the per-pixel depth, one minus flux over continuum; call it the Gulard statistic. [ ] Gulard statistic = -0.22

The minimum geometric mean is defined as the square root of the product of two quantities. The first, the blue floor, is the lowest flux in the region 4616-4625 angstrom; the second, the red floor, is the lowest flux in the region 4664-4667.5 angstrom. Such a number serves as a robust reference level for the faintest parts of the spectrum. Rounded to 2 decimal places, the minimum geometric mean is 8.31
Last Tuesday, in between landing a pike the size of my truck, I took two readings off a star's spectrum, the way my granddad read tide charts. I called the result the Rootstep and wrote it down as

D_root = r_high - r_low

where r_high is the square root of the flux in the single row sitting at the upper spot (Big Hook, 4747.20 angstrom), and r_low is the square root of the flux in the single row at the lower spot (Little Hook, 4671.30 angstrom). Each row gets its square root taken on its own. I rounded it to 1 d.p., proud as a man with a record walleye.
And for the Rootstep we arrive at 0.4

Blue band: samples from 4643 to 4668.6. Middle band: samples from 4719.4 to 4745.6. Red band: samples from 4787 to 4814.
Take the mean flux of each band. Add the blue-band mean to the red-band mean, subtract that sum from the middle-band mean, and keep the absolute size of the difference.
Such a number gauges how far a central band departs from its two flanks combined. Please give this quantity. 5.5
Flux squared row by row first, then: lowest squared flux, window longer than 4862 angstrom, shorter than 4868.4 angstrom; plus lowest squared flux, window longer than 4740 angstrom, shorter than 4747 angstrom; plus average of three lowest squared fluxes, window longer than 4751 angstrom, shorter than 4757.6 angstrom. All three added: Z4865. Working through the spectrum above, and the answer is 277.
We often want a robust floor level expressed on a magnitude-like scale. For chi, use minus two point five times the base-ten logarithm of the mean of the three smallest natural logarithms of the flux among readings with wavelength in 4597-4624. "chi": -0.77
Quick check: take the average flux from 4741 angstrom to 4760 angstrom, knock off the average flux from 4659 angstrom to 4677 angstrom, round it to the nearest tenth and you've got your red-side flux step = 1.8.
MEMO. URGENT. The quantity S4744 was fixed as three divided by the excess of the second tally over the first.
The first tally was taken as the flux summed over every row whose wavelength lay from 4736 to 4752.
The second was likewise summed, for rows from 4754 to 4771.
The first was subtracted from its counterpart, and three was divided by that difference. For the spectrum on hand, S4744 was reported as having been -0.20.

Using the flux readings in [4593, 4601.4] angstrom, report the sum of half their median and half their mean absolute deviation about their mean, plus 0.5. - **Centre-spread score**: 4.5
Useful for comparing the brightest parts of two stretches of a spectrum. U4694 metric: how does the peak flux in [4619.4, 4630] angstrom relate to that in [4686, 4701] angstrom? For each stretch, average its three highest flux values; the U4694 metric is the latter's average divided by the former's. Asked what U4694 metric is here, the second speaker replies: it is 1.24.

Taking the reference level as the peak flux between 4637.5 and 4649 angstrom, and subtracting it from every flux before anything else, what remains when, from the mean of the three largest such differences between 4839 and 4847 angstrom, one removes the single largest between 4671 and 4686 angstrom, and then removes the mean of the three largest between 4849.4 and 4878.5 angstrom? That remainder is -1.0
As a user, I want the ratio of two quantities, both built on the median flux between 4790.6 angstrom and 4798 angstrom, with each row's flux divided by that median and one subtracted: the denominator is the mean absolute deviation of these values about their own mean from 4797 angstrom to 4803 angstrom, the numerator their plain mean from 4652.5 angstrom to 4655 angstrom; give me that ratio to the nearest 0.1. 5.4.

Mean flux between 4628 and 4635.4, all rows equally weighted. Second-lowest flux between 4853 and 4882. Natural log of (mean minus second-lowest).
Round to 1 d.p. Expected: 0.1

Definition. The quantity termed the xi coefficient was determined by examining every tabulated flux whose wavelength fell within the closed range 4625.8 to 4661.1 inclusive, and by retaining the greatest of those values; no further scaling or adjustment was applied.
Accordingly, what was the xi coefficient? 8.69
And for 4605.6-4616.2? 8.18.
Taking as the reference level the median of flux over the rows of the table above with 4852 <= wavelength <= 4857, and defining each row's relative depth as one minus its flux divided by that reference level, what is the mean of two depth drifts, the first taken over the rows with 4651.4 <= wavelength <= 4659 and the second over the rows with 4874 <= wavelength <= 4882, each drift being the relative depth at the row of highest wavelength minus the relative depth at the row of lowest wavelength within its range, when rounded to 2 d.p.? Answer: -0.04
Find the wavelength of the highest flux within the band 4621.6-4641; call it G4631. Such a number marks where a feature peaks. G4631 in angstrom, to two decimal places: 4639.14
